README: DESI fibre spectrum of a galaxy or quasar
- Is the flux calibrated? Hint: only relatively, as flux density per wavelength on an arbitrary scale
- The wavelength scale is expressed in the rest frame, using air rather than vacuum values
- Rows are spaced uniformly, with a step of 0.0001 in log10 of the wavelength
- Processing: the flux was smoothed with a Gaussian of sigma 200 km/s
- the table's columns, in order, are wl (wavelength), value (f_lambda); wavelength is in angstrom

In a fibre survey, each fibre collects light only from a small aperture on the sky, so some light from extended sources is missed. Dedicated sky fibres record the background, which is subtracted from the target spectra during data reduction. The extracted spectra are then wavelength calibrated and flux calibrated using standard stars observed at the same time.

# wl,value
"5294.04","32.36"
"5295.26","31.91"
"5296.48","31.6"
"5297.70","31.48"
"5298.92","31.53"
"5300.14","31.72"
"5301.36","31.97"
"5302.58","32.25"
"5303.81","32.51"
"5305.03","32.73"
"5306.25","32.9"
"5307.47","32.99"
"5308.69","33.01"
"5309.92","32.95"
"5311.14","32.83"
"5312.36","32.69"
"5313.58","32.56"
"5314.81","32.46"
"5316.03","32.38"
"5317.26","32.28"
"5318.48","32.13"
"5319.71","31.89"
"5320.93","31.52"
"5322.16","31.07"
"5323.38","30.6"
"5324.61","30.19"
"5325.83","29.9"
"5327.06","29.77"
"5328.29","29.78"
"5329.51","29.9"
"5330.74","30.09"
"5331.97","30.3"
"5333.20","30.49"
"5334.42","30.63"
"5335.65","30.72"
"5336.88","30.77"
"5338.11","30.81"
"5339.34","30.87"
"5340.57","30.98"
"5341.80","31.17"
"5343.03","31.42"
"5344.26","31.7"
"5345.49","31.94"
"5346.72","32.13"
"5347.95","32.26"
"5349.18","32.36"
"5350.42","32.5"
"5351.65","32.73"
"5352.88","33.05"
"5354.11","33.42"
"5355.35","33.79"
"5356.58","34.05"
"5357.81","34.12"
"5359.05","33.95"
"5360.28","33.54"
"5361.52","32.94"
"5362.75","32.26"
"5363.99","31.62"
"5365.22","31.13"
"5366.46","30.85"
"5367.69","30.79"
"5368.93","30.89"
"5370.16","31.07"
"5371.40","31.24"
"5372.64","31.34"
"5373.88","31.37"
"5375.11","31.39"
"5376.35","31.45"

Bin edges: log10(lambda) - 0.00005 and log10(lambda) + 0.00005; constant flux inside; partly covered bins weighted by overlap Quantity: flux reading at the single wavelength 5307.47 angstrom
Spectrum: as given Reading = 32.99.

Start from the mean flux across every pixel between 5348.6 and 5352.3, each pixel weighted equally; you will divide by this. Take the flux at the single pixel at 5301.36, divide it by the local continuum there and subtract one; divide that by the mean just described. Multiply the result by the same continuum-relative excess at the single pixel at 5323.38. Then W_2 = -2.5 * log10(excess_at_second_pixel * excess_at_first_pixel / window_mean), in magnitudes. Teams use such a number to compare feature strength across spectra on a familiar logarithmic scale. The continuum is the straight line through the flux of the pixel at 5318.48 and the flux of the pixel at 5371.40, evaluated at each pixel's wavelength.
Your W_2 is 11.8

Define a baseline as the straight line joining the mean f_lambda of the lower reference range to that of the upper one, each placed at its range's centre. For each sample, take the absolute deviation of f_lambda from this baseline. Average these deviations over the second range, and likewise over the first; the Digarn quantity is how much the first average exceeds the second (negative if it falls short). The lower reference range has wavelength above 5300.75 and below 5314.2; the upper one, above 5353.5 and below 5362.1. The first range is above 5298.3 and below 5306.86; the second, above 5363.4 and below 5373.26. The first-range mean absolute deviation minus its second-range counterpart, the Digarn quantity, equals -2.3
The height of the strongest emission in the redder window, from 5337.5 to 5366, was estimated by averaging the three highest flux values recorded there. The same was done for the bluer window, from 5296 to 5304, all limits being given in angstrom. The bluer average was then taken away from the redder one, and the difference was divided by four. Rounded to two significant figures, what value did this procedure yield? 0.45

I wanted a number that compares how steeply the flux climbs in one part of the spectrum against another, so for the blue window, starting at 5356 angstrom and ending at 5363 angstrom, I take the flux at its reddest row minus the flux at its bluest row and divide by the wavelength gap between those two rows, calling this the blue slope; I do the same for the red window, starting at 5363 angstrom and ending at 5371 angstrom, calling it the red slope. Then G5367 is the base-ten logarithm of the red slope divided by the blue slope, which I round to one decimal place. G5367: -0.5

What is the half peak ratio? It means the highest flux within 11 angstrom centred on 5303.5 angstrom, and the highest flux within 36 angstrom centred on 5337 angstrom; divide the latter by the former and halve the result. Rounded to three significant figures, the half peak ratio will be 0.506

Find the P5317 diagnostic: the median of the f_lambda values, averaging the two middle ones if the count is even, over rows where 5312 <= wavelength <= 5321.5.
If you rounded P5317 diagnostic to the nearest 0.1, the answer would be 32.3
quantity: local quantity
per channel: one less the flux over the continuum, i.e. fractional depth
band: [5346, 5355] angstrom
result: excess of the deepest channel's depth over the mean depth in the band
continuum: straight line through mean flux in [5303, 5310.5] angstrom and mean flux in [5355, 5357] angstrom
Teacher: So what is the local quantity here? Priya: 0.013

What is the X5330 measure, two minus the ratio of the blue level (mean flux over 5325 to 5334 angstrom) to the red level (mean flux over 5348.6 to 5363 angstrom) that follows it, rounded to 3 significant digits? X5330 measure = 1.10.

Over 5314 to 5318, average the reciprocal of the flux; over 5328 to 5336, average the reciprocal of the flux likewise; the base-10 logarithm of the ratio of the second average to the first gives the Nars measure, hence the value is 0.03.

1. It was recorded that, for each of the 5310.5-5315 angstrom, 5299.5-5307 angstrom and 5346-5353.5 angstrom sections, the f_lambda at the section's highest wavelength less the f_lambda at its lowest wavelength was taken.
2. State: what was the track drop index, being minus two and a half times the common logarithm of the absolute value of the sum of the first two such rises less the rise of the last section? 2.4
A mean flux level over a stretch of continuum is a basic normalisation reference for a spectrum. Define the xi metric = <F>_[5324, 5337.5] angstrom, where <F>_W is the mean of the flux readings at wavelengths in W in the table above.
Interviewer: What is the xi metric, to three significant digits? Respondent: 30.2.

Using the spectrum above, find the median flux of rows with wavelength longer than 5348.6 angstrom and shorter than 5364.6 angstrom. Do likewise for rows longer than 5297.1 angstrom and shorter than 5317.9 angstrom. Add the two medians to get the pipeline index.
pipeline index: 65.6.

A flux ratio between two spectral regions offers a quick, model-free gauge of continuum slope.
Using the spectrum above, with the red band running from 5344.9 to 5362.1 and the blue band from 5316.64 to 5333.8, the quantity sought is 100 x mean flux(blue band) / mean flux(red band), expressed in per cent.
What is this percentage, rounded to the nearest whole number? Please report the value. 93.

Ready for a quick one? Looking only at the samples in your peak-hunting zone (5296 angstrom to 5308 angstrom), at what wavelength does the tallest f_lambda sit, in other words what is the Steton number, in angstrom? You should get 5307.47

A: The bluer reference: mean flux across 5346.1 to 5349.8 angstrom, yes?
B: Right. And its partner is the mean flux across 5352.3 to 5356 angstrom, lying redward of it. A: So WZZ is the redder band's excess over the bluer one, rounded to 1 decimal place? 1.2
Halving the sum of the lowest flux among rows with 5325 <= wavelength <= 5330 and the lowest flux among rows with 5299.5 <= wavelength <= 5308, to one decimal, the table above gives 30.7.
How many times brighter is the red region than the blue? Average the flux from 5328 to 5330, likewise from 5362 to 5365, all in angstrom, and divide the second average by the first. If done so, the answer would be 1.07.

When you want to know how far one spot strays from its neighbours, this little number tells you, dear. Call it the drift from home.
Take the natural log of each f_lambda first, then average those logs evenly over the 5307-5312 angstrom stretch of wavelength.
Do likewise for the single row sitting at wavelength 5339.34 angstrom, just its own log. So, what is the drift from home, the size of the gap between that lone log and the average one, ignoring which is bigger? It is 0.065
